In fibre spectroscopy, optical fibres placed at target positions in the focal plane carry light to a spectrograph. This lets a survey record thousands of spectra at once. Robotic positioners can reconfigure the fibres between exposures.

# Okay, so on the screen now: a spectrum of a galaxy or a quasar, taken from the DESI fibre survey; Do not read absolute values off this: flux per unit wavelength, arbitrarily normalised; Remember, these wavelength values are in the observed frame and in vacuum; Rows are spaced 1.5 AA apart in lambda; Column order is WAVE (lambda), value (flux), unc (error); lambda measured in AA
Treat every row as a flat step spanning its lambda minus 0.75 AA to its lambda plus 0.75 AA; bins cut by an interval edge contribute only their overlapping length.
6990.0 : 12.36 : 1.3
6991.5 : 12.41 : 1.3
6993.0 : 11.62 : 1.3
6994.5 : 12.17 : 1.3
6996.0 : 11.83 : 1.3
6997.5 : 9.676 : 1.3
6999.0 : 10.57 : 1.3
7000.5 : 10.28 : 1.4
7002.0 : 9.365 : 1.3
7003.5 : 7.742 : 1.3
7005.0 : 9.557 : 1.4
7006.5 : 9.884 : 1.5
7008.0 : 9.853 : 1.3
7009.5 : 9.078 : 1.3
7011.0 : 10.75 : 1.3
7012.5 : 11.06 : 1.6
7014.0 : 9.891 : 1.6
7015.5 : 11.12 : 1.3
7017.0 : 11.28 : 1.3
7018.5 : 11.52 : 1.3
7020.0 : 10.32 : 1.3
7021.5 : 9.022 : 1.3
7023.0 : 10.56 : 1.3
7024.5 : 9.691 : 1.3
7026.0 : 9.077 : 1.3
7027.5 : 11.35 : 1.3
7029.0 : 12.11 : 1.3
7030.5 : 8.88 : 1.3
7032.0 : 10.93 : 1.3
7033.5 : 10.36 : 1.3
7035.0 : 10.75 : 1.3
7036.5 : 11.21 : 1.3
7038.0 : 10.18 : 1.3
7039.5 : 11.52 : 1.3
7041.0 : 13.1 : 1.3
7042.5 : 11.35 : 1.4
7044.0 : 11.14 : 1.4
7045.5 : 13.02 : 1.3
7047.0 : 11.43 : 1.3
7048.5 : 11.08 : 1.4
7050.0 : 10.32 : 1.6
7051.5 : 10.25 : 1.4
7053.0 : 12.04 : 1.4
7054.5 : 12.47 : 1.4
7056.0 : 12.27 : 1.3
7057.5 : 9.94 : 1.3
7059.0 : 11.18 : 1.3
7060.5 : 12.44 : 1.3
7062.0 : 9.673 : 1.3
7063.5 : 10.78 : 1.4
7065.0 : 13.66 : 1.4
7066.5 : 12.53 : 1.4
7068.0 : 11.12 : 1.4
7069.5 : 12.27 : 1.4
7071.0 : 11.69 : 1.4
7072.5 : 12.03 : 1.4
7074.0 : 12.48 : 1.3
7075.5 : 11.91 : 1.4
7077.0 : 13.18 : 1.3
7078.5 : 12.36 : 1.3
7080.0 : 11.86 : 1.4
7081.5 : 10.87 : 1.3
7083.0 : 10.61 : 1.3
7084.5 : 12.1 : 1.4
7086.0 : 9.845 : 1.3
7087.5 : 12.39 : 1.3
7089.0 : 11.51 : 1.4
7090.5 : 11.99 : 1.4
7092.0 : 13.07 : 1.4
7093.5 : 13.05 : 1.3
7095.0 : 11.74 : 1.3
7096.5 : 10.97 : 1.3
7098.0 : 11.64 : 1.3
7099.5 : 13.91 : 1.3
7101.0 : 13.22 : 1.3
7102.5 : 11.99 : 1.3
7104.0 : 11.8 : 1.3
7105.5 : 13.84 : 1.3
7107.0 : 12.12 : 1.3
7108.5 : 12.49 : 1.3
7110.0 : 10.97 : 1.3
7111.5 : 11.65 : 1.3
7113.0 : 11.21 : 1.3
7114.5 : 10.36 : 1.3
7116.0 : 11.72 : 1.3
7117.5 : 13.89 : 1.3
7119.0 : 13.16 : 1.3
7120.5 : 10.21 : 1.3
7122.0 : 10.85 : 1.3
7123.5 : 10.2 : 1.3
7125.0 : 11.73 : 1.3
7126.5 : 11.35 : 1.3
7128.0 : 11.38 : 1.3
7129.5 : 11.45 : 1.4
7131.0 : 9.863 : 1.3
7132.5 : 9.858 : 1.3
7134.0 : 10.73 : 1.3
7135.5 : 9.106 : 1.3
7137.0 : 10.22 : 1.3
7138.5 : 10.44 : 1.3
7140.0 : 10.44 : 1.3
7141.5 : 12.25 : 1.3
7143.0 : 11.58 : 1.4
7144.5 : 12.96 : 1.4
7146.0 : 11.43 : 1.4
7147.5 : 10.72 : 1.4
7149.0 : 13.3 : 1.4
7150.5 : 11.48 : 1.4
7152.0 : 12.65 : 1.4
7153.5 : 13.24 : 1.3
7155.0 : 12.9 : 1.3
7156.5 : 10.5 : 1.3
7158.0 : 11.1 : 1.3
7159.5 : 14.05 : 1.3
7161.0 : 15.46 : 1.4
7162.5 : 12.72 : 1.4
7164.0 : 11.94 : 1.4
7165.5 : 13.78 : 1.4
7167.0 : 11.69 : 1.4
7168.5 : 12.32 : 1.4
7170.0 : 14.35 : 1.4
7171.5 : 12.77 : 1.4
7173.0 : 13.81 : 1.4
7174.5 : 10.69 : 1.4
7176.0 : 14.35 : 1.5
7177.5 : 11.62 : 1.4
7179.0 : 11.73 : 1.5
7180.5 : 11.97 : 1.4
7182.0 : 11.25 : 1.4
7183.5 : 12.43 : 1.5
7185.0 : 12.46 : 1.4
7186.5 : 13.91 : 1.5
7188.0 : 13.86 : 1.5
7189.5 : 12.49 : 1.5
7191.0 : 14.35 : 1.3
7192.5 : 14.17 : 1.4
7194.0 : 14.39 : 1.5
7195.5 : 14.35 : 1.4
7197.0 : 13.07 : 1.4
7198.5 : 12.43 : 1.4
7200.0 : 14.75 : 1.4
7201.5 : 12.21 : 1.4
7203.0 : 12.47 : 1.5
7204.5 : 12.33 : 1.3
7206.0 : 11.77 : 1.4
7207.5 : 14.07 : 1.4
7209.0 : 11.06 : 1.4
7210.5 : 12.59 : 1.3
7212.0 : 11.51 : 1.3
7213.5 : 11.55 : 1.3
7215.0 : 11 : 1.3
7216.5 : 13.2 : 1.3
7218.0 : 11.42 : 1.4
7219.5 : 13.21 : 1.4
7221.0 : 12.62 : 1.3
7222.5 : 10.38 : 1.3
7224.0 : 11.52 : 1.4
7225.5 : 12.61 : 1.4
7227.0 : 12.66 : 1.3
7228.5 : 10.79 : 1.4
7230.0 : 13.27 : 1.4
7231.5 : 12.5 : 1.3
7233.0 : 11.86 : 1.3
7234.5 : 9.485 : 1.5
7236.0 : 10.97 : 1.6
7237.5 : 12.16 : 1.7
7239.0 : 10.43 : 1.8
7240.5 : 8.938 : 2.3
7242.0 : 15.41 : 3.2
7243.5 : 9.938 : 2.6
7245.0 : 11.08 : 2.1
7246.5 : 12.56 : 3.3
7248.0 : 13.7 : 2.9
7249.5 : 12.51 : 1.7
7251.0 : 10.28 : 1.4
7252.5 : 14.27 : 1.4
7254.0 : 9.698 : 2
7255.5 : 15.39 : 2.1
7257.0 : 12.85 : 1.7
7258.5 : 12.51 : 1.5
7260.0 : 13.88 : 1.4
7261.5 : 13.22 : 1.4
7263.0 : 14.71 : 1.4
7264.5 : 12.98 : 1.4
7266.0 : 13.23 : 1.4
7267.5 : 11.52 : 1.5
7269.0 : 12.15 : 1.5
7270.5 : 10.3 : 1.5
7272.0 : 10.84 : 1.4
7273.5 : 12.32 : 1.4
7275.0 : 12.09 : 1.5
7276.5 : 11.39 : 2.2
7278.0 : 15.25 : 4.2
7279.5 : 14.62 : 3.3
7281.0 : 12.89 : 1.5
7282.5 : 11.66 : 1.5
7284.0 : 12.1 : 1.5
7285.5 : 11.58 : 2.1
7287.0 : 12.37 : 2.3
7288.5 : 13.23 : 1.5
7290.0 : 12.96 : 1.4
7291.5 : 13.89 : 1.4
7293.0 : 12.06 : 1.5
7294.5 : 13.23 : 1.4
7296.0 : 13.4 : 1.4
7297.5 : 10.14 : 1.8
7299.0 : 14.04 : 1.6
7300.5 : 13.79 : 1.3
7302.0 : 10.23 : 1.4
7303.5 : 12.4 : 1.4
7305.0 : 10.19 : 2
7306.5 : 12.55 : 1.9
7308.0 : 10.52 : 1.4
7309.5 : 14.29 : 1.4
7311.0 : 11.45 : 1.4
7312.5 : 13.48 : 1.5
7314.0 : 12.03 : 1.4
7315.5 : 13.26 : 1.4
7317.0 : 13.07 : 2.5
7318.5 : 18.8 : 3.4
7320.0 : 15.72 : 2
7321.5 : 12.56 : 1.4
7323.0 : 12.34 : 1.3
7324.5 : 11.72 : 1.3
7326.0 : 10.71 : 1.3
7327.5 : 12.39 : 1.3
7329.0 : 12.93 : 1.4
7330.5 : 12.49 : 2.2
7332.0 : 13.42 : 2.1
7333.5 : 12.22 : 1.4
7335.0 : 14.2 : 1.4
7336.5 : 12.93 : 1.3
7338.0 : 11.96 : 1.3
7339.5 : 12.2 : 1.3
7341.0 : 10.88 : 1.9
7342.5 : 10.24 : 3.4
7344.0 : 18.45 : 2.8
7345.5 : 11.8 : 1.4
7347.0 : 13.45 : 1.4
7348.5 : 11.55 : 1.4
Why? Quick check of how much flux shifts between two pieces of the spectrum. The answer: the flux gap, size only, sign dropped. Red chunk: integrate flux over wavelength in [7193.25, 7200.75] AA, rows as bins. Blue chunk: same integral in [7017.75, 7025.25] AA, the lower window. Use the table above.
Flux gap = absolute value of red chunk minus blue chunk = 27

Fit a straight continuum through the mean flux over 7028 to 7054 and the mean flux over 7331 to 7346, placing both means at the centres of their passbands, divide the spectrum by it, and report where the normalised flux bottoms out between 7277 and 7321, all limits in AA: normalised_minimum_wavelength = 7297.5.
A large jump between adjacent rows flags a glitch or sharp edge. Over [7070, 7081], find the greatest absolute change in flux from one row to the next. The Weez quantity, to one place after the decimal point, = 1.3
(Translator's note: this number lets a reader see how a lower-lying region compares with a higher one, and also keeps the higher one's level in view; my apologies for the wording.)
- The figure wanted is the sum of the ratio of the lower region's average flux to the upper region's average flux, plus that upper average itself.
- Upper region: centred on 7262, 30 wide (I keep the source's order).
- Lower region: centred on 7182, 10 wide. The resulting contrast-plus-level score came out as 13.5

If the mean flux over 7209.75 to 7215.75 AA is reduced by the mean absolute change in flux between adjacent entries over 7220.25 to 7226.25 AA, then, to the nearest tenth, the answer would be 10.2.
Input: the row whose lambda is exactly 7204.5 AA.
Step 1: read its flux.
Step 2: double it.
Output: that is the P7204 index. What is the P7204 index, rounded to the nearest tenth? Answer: 24.7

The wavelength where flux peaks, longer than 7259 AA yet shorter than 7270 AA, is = 7263.0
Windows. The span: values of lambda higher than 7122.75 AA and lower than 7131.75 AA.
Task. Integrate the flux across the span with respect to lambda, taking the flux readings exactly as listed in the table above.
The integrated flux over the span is 99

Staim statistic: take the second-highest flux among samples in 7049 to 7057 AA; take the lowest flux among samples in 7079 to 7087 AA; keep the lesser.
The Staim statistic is 9.8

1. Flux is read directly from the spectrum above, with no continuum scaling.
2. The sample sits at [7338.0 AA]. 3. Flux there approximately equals 11.96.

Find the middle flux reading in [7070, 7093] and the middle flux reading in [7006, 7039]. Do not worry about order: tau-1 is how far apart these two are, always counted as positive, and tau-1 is 1.53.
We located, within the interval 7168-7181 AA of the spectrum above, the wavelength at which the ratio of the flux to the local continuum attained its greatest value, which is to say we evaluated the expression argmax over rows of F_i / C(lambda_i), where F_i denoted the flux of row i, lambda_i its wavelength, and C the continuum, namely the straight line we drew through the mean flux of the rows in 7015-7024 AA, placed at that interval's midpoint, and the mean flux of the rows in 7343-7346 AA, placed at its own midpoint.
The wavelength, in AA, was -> 7170.0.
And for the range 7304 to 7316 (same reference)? 7309.5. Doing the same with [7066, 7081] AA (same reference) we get 7077.0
